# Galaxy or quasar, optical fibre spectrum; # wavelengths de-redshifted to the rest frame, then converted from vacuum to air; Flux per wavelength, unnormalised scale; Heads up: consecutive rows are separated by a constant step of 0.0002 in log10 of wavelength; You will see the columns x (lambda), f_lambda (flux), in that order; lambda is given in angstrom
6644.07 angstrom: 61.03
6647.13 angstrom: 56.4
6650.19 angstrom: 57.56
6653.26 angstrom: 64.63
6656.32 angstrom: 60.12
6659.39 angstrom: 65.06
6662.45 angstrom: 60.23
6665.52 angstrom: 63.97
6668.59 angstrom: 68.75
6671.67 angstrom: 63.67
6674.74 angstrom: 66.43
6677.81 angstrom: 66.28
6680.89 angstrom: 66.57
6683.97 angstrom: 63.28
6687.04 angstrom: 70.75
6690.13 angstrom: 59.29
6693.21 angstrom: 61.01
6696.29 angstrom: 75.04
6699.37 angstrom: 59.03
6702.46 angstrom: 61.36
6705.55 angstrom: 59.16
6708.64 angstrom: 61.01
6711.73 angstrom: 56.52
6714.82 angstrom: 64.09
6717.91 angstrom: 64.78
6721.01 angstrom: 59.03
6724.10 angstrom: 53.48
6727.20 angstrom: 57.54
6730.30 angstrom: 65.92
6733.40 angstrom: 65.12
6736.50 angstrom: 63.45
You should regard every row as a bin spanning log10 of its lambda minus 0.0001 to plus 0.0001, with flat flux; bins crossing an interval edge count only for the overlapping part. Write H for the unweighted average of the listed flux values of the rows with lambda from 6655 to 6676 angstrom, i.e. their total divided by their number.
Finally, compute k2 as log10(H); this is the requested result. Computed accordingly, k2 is 1.81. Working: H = 64.0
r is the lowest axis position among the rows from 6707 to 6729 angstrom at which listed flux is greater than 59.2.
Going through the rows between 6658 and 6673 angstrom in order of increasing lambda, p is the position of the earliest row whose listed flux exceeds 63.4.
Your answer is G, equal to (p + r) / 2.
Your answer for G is 6684.0 angstrom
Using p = 6659.39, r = 6708.64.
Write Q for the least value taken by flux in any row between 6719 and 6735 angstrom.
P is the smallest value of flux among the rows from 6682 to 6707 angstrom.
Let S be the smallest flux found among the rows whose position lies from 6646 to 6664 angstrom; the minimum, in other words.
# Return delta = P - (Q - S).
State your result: 62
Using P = 59.03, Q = 53.48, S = 56.4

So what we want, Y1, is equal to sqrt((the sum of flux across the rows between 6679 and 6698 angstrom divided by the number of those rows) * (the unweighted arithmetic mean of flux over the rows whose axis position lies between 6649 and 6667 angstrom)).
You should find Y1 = 63.9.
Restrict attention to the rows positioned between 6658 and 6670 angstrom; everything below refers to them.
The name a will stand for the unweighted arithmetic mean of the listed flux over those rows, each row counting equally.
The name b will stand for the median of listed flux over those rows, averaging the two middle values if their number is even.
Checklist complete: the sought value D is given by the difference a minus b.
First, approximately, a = 64.5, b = 64.5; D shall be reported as 0.0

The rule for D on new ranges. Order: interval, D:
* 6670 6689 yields -0.2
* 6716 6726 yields 0.1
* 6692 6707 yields 2.1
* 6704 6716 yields 0.1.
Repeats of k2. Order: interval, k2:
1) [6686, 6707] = 1.80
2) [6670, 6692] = 1.81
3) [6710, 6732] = 1.78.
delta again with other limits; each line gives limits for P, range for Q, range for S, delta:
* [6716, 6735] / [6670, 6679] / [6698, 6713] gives 46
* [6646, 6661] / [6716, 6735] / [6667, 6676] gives 67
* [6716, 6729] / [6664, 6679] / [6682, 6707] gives 49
